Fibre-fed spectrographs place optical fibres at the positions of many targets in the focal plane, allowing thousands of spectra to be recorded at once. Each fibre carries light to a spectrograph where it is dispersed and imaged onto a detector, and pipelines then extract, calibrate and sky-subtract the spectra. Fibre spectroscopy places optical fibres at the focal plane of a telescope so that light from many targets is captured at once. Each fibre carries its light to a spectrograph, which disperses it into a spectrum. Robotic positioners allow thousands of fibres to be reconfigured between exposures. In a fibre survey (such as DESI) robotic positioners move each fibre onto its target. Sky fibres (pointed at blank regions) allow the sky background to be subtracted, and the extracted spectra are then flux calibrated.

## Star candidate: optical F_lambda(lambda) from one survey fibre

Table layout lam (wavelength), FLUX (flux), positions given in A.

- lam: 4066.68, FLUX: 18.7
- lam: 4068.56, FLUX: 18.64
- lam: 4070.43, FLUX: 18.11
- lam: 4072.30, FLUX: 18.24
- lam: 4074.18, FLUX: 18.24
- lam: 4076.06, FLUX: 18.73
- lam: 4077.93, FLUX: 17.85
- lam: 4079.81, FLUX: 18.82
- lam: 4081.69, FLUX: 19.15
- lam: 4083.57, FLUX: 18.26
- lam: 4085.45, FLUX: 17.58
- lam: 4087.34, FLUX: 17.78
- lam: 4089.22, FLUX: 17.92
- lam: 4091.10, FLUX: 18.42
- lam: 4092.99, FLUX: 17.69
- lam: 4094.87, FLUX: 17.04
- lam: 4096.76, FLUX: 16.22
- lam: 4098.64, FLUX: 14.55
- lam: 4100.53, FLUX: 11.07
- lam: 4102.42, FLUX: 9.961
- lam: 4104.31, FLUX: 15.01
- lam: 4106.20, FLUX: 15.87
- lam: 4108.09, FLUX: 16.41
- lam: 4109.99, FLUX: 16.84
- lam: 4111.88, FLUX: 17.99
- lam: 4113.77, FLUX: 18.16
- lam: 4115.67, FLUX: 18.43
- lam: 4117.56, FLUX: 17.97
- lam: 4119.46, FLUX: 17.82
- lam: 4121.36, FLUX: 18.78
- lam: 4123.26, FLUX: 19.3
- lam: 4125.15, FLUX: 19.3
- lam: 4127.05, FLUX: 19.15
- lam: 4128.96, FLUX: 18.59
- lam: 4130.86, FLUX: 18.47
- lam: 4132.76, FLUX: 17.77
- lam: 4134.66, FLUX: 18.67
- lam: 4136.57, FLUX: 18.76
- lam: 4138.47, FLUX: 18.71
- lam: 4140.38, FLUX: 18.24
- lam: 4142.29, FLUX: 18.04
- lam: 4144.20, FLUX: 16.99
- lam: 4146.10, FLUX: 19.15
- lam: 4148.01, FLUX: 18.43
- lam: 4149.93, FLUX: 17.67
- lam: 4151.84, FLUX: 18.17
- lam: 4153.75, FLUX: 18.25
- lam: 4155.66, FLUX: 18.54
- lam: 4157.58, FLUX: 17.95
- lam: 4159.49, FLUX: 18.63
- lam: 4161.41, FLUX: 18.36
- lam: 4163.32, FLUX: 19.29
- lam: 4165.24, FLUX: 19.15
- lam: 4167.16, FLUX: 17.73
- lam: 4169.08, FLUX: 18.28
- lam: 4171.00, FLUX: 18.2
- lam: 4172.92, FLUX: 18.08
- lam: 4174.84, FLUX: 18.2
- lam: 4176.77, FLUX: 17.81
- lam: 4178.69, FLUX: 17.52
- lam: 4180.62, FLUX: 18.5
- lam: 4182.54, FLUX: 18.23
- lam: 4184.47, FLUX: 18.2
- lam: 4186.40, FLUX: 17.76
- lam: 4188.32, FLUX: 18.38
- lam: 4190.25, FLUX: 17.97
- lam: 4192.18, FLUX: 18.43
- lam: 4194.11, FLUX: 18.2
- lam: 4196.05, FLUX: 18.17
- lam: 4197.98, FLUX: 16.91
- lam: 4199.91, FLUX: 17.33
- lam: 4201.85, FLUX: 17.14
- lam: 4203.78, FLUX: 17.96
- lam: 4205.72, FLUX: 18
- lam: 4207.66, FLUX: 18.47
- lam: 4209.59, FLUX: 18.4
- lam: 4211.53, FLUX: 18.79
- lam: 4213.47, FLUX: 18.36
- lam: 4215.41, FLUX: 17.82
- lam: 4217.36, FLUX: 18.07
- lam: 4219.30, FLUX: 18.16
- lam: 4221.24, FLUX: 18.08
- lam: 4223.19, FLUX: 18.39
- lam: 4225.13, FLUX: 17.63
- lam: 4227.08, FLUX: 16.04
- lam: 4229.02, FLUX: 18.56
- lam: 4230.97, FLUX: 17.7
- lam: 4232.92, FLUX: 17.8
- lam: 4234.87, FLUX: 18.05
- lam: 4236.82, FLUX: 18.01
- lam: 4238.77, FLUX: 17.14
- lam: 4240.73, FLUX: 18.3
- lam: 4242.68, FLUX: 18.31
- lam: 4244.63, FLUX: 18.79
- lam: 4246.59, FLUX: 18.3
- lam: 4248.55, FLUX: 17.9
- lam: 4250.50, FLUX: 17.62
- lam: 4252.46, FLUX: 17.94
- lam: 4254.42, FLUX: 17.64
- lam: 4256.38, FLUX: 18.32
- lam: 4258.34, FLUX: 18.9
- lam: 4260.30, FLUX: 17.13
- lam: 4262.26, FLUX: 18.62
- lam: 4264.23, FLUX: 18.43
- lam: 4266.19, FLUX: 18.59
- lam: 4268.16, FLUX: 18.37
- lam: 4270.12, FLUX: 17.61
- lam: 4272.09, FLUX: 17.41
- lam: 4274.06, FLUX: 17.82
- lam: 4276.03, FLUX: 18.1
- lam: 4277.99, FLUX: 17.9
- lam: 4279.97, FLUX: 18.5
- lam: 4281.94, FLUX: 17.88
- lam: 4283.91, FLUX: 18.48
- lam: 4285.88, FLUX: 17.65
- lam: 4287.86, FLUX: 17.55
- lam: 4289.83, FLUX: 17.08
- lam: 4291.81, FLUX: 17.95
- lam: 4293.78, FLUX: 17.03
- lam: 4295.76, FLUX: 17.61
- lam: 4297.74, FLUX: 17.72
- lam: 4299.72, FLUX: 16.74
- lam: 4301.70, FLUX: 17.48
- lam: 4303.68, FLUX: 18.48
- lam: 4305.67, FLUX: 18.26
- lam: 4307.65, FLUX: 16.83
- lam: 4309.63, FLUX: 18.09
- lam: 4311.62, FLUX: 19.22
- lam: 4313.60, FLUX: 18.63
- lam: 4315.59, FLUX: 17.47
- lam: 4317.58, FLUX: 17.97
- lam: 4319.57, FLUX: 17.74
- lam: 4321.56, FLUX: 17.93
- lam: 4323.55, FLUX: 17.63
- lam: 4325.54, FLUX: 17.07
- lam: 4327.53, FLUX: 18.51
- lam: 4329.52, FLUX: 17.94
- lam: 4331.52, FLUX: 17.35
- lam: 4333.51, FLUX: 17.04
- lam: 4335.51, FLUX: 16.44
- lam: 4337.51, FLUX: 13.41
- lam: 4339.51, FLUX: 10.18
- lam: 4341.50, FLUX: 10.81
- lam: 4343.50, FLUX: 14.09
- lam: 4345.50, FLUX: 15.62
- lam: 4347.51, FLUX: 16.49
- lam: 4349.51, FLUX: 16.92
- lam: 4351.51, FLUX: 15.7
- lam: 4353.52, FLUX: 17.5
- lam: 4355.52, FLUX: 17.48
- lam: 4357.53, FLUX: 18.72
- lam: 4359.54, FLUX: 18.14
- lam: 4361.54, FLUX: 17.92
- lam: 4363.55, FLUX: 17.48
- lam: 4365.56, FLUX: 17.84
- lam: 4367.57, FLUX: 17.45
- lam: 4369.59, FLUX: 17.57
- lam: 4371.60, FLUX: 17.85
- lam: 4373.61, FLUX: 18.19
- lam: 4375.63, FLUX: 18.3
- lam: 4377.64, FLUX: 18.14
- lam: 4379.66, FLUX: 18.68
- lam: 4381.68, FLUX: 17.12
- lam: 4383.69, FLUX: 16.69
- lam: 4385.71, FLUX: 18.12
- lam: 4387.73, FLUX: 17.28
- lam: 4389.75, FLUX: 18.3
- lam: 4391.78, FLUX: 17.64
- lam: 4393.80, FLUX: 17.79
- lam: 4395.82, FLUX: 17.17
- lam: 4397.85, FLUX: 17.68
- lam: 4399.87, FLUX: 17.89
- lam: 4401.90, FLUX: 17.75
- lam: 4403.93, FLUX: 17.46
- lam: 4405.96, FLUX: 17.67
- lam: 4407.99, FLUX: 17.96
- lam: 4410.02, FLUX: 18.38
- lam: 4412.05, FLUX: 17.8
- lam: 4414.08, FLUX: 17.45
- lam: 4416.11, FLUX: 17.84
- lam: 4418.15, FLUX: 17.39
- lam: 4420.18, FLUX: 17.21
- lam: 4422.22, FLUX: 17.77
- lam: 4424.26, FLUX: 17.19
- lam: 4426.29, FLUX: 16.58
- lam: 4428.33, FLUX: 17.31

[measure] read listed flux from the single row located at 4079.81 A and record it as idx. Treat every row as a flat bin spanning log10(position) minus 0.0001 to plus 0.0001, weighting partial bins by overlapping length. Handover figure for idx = 18.82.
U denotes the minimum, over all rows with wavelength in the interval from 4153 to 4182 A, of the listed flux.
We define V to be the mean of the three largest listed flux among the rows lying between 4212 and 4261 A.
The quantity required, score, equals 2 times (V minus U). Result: 2.5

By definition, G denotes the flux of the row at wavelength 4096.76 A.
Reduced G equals 16.22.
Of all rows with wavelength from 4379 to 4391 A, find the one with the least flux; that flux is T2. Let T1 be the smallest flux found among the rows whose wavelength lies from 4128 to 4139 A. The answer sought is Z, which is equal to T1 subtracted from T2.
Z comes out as -1.1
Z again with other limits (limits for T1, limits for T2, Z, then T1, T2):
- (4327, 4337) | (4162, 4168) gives 1.3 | 16.44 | 17.73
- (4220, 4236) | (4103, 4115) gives -1.0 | 16.04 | 15.01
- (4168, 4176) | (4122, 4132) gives 0.4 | 18.08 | 18.47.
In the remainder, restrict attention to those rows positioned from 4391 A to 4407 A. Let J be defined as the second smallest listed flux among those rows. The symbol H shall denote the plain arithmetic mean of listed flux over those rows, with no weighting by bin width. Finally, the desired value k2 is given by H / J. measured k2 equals 1.01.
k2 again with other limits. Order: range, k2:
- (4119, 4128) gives 1.00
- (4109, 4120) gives 1.00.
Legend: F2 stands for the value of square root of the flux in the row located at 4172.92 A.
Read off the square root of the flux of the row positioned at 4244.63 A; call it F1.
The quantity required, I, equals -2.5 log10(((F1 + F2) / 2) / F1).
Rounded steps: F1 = 4.33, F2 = 4.25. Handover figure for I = 0.010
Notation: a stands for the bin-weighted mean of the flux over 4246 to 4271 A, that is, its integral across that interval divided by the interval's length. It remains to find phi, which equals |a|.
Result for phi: 18.1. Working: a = 18.11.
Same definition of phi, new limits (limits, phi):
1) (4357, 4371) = 17.8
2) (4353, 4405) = 17.8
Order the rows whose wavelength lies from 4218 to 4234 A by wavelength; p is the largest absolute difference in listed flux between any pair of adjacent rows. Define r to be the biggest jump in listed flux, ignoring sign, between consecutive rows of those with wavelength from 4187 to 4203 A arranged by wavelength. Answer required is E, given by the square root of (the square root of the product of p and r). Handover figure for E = 1.33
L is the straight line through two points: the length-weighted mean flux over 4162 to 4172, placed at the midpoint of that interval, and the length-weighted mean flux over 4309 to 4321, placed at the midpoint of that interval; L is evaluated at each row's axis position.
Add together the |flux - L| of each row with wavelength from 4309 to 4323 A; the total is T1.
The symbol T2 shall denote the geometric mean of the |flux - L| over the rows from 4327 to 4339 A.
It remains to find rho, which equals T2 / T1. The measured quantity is 0.28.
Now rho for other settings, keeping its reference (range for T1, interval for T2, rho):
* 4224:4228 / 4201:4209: 0.10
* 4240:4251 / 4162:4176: 0.26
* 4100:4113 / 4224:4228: 0.05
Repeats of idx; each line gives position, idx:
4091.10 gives 18.42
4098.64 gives 14.55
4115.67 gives 18.43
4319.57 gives 17.74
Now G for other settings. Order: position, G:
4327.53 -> 18.51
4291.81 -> 17.95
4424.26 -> 17.19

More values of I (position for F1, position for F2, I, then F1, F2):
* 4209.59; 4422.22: 0.009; 4.29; 4.22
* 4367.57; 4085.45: -0.002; 4.18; 4.19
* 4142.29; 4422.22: 0.004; 4.25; 4.22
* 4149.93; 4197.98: 0.012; 4.20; 4.11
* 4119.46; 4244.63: -0.014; 4.22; 4.33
